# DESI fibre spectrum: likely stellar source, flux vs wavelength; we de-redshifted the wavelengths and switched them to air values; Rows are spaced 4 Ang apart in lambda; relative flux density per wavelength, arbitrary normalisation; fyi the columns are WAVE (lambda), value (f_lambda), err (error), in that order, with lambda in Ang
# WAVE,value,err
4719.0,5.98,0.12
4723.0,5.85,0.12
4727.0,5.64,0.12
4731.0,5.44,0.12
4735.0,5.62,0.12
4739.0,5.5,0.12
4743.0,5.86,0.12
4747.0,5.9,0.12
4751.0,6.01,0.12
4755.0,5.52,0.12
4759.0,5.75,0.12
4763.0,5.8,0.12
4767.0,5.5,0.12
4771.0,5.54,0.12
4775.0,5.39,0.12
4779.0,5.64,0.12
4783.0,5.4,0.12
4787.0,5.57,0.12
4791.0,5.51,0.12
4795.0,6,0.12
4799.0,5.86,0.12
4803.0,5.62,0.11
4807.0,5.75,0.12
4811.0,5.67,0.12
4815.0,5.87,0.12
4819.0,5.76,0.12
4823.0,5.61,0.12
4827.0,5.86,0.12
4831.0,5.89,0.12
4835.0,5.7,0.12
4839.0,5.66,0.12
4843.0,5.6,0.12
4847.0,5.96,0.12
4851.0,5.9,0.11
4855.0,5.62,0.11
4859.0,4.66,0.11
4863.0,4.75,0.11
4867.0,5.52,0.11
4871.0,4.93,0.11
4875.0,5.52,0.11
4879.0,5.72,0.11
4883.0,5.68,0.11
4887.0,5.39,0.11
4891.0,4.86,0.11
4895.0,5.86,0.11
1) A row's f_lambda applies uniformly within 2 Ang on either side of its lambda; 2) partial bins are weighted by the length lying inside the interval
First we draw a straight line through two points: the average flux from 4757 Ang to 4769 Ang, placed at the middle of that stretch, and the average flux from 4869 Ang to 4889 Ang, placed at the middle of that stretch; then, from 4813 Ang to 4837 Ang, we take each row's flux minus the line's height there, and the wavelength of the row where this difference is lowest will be 4823.0 Ang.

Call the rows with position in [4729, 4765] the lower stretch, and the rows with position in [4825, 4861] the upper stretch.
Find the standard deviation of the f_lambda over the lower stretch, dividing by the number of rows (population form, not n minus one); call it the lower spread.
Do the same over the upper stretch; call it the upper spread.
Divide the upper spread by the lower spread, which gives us 2.0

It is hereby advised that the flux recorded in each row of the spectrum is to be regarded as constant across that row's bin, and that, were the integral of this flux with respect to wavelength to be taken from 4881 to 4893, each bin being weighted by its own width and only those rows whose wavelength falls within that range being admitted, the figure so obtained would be 64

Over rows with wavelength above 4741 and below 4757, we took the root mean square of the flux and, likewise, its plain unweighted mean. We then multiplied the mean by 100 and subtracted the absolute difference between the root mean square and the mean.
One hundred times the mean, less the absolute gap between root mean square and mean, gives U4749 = 582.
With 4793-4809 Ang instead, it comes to 581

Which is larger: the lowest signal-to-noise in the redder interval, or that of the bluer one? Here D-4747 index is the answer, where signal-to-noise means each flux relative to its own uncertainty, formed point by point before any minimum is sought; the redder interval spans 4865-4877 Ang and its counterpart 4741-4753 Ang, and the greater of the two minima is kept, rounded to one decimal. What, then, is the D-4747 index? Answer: 48.8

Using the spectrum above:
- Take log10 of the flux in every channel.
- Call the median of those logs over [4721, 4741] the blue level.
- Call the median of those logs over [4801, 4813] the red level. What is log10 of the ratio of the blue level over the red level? -0.002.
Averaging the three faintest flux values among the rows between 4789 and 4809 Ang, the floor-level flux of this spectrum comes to 5.6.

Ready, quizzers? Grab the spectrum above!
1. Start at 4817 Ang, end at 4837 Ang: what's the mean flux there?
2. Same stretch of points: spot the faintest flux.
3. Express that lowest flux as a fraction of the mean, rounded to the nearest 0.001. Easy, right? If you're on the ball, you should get 0.973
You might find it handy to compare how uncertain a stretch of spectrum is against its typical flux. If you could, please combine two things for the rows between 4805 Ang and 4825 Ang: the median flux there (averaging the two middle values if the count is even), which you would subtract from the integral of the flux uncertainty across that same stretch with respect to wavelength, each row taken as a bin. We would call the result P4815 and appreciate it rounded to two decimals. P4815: -3.35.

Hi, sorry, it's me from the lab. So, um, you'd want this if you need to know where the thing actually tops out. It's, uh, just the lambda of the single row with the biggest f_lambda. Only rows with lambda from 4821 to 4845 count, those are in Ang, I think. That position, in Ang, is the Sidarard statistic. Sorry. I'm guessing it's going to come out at 4831.0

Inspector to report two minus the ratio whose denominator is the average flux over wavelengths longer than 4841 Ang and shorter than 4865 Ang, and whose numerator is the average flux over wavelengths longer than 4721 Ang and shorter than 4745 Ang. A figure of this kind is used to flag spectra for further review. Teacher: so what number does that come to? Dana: 0.96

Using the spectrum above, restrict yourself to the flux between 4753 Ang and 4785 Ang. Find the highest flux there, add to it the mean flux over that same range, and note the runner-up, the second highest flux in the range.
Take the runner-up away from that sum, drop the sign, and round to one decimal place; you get 5.6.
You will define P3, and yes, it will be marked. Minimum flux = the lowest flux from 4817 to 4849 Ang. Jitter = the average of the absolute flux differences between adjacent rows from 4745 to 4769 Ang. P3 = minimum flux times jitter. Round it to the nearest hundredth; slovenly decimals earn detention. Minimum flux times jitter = 1.32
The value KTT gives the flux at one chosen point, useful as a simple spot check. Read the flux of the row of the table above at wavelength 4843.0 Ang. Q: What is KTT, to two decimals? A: 5.60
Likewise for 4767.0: 5.50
